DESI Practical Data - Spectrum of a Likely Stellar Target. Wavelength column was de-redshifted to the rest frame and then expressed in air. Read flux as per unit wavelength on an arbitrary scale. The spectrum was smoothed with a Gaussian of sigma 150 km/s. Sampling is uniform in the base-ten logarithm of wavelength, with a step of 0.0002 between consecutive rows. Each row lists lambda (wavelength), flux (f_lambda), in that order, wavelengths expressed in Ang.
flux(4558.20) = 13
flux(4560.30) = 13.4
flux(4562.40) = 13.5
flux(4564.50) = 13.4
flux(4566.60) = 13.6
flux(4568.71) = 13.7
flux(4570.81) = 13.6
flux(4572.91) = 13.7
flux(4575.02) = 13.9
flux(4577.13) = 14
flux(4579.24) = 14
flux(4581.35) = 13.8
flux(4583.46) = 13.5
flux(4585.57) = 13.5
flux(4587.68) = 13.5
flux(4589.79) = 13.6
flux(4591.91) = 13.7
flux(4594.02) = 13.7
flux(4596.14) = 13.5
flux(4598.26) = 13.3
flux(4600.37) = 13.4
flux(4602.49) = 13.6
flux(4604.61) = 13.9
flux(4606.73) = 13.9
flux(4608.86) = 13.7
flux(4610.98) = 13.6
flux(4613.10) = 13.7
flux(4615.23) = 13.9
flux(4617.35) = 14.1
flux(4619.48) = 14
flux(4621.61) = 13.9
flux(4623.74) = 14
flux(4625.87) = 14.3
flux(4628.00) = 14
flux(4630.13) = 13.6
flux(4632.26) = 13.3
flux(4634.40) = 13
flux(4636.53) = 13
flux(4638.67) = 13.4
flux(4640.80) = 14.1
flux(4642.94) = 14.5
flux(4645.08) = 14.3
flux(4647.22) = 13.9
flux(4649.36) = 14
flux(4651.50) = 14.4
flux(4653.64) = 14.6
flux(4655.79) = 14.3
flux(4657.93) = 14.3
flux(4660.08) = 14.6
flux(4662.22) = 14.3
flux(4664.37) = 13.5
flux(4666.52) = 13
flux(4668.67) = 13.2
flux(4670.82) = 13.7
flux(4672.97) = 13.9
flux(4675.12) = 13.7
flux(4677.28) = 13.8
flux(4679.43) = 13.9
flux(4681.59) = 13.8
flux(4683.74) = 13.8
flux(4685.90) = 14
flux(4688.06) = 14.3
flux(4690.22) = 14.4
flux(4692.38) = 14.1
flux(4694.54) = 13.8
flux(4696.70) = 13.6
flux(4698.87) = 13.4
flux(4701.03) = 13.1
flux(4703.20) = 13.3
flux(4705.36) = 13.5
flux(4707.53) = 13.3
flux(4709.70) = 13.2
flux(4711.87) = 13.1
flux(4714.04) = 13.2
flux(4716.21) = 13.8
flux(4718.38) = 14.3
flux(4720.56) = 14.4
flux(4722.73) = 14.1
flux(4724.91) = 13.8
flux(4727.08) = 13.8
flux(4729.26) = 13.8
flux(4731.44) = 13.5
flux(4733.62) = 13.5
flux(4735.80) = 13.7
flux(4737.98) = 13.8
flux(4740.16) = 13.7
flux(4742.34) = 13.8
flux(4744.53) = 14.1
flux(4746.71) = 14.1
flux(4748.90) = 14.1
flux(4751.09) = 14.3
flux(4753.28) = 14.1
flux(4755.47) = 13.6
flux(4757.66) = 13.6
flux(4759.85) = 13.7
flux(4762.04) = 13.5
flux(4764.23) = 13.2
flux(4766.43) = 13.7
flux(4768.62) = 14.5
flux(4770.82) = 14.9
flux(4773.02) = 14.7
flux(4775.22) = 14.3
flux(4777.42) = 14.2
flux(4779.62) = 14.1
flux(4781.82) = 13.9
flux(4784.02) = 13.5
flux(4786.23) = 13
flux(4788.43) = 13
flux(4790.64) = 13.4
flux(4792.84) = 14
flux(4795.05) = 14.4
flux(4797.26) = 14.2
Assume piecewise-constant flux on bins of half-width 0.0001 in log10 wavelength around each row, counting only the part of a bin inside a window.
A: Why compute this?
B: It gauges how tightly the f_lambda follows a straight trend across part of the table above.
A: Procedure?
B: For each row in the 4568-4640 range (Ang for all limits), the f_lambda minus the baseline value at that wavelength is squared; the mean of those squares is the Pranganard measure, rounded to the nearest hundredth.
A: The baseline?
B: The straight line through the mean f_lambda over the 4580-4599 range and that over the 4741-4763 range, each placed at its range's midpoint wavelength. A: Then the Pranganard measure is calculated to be 0.10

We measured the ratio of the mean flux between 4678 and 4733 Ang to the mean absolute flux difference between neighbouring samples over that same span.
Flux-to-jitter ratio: 65.9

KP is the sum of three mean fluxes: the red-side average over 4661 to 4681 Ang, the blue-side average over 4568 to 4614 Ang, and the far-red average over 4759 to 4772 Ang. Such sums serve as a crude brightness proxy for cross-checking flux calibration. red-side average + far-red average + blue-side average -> 41.3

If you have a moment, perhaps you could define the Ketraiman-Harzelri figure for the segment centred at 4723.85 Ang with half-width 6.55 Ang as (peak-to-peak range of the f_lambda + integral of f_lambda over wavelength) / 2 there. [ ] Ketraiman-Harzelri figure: 92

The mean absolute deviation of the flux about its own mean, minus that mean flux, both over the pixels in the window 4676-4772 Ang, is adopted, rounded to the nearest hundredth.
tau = -13.49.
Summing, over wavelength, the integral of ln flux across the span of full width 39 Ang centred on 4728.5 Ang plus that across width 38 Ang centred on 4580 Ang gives 202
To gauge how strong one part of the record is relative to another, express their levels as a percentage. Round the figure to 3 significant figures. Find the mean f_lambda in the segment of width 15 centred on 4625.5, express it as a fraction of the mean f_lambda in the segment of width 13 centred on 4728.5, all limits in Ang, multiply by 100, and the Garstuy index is 101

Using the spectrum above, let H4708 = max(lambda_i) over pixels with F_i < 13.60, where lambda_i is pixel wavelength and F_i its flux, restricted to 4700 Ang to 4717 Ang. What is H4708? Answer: 4714.04 Ang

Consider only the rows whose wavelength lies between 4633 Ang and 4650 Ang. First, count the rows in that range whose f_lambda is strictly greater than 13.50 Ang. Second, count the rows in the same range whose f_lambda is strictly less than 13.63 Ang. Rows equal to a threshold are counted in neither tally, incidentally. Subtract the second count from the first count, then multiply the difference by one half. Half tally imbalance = 1.0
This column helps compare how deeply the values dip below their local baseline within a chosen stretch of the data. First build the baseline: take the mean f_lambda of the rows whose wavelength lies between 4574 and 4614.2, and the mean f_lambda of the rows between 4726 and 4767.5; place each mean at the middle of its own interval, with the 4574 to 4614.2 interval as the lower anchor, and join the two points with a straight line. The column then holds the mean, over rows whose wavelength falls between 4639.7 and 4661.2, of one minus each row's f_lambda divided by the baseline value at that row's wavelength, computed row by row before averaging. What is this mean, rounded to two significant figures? -0.043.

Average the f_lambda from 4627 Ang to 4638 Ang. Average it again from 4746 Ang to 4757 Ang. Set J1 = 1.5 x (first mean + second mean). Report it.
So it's 41.1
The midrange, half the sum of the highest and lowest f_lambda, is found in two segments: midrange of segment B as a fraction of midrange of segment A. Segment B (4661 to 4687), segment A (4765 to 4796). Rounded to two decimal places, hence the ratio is 0.98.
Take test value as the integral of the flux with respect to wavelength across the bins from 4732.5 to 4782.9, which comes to 704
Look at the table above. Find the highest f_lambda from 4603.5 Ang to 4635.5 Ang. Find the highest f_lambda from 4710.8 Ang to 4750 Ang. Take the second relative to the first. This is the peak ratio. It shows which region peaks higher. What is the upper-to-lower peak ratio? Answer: 1.007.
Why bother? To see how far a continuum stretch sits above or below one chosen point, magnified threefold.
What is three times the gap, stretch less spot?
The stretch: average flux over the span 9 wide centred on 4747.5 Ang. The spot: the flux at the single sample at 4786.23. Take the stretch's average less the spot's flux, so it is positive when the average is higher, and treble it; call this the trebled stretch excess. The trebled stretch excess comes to 3.4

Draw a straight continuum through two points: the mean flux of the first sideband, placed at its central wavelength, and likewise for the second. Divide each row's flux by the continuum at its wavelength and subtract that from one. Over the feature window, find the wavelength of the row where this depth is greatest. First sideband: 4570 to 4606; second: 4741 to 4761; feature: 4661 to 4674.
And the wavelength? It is 4666.52 Ang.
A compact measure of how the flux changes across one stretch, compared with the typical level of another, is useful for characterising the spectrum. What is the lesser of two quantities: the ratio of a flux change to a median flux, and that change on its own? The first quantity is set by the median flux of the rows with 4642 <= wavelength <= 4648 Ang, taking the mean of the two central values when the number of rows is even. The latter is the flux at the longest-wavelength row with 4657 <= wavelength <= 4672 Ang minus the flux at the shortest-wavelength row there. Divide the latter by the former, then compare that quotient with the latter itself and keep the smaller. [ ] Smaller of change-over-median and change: -0.60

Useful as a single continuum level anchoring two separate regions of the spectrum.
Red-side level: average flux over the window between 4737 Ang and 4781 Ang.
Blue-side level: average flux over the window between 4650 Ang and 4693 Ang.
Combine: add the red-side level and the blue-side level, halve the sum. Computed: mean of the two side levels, 14.0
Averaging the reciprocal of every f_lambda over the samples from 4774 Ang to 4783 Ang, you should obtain 0.0708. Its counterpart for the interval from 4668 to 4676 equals 0.0734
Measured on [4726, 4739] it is 0.0731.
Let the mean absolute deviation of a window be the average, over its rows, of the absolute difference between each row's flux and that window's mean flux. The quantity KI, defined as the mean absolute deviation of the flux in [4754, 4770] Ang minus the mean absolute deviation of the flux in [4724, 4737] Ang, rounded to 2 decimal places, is 0.12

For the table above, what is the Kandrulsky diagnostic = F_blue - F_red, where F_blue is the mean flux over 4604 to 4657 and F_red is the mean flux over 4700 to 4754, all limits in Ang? 0.16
